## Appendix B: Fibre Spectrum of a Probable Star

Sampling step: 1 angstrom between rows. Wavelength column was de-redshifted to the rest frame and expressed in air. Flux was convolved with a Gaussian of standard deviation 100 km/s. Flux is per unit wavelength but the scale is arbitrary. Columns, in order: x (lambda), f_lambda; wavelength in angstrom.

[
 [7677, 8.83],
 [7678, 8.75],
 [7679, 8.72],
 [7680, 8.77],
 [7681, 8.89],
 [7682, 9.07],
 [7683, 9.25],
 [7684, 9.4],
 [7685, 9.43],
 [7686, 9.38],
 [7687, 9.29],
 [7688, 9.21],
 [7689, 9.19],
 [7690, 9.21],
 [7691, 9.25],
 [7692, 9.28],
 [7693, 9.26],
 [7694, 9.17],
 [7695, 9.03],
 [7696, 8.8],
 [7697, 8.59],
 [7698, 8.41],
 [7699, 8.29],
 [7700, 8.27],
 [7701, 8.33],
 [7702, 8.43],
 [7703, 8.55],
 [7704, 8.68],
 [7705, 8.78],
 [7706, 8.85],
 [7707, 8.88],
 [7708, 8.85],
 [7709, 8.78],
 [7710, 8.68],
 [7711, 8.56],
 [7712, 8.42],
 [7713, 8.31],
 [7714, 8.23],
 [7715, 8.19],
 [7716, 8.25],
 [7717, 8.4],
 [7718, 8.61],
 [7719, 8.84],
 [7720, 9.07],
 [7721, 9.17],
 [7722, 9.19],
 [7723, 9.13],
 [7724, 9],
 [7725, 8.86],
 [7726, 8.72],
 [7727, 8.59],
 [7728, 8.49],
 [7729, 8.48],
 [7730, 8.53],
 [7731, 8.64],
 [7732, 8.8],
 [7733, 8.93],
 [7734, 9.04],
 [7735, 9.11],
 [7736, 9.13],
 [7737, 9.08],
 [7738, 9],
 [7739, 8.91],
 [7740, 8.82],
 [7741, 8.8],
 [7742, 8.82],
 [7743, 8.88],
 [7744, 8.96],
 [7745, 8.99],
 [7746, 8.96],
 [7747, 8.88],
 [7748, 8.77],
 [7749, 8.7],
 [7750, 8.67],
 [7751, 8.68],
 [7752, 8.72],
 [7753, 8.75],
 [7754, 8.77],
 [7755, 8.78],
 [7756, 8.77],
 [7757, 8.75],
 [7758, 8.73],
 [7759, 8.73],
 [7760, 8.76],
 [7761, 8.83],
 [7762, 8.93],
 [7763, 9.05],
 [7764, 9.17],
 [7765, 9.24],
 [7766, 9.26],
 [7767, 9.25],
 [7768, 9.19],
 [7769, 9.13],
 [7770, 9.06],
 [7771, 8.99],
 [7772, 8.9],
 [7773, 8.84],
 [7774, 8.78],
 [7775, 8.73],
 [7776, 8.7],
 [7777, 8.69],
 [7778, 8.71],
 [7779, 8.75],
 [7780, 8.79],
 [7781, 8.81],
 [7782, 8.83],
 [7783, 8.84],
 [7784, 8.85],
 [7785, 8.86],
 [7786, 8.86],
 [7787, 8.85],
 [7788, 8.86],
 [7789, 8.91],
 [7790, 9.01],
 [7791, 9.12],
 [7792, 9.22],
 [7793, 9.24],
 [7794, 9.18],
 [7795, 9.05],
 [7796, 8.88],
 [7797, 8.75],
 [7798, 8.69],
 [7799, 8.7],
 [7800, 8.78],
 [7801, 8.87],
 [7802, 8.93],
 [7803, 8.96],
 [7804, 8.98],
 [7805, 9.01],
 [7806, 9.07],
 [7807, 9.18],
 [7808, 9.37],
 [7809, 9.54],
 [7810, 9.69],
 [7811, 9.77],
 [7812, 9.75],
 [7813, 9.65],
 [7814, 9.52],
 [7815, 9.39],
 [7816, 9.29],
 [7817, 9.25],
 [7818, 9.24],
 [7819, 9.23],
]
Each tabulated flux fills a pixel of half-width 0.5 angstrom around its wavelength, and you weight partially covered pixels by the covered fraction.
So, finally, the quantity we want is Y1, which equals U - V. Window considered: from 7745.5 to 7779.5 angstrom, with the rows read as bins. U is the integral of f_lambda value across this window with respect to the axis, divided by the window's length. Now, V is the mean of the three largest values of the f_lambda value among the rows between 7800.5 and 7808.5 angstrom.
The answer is -0.34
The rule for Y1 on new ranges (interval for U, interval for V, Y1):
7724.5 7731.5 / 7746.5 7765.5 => -0.54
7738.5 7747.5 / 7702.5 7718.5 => 0.03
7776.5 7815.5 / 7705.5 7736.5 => -0.11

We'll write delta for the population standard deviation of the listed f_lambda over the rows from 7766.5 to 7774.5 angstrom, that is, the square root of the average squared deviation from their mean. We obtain 0.16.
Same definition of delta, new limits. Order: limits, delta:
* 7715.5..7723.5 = 0.35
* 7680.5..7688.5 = 0.17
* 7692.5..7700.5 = 0.37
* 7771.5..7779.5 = 0.07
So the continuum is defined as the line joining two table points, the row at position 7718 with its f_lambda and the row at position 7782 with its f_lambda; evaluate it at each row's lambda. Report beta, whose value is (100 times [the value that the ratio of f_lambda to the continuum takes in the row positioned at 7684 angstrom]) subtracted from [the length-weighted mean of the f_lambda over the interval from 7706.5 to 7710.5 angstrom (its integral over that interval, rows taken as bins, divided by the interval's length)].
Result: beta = -102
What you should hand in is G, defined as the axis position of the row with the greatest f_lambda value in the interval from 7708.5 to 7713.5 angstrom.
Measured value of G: 7709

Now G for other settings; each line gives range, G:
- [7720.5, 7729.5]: 7722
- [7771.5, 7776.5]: 7772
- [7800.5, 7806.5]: 7806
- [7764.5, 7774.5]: 7766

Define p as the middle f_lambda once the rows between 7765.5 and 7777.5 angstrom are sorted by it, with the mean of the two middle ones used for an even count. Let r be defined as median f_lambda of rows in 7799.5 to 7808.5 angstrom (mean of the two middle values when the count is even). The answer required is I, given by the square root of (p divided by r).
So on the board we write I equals 1.00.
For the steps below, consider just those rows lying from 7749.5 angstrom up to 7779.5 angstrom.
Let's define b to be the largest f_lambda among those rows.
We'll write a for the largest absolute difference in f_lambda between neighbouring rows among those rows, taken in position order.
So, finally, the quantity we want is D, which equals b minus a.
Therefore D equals 9.14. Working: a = 0.12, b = 9.26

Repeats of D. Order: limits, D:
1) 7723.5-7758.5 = 8.97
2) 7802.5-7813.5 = 9.58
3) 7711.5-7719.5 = 8.61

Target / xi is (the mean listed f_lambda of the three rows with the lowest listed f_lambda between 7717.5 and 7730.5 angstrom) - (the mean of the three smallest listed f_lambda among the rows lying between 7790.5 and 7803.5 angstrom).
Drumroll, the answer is -0.21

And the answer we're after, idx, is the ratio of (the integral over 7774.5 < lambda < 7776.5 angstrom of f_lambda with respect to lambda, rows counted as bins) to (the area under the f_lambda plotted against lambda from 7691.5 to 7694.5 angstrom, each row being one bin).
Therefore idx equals 0.6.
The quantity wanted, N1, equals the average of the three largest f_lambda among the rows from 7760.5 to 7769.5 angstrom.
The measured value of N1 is 9.25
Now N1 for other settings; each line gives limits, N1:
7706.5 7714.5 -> 8.84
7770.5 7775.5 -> 8.91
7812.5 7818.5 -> 9.52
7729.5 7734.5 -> 8.92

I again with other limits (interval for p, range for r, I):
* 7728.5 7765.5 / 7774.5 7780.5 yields 1.01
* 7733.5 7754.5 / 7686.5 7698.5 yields 0.98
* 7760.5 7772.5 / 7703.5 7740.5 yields 1.02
